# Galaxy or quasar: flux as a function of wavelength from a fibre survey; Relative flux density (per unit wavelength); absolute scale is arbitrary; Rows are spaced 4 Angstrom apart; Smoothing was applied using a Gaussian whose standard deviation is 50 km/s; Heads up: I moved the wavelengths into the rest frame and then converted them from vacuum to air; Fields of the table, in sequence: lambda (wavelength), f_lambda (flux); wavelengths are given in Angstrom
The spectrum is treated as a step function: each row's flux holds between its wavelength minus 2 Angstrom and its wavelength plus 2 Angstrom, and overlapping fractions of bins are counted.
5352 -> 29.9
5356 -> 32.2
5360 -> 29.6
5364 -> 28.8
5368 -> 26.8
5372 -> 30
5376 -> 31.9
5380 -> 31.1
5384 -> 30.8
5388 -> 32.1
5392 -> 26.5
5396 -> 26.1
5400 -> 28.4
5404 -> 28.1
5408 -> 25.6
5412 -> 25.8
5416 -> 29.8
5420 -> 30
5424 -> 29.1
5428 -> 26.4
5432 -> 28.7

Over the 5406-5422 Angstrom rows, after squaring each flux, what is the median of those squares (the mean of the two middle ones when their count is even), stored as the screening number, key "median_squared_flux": 777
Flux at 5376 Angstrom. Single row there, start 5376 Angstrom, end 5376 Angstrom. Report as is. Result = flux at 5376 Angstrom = 31.9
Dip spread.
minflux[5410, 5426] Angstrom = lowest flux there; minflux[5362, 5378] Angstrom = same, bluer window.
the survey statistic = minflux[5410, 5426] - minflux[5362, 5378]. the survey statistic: -1.00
